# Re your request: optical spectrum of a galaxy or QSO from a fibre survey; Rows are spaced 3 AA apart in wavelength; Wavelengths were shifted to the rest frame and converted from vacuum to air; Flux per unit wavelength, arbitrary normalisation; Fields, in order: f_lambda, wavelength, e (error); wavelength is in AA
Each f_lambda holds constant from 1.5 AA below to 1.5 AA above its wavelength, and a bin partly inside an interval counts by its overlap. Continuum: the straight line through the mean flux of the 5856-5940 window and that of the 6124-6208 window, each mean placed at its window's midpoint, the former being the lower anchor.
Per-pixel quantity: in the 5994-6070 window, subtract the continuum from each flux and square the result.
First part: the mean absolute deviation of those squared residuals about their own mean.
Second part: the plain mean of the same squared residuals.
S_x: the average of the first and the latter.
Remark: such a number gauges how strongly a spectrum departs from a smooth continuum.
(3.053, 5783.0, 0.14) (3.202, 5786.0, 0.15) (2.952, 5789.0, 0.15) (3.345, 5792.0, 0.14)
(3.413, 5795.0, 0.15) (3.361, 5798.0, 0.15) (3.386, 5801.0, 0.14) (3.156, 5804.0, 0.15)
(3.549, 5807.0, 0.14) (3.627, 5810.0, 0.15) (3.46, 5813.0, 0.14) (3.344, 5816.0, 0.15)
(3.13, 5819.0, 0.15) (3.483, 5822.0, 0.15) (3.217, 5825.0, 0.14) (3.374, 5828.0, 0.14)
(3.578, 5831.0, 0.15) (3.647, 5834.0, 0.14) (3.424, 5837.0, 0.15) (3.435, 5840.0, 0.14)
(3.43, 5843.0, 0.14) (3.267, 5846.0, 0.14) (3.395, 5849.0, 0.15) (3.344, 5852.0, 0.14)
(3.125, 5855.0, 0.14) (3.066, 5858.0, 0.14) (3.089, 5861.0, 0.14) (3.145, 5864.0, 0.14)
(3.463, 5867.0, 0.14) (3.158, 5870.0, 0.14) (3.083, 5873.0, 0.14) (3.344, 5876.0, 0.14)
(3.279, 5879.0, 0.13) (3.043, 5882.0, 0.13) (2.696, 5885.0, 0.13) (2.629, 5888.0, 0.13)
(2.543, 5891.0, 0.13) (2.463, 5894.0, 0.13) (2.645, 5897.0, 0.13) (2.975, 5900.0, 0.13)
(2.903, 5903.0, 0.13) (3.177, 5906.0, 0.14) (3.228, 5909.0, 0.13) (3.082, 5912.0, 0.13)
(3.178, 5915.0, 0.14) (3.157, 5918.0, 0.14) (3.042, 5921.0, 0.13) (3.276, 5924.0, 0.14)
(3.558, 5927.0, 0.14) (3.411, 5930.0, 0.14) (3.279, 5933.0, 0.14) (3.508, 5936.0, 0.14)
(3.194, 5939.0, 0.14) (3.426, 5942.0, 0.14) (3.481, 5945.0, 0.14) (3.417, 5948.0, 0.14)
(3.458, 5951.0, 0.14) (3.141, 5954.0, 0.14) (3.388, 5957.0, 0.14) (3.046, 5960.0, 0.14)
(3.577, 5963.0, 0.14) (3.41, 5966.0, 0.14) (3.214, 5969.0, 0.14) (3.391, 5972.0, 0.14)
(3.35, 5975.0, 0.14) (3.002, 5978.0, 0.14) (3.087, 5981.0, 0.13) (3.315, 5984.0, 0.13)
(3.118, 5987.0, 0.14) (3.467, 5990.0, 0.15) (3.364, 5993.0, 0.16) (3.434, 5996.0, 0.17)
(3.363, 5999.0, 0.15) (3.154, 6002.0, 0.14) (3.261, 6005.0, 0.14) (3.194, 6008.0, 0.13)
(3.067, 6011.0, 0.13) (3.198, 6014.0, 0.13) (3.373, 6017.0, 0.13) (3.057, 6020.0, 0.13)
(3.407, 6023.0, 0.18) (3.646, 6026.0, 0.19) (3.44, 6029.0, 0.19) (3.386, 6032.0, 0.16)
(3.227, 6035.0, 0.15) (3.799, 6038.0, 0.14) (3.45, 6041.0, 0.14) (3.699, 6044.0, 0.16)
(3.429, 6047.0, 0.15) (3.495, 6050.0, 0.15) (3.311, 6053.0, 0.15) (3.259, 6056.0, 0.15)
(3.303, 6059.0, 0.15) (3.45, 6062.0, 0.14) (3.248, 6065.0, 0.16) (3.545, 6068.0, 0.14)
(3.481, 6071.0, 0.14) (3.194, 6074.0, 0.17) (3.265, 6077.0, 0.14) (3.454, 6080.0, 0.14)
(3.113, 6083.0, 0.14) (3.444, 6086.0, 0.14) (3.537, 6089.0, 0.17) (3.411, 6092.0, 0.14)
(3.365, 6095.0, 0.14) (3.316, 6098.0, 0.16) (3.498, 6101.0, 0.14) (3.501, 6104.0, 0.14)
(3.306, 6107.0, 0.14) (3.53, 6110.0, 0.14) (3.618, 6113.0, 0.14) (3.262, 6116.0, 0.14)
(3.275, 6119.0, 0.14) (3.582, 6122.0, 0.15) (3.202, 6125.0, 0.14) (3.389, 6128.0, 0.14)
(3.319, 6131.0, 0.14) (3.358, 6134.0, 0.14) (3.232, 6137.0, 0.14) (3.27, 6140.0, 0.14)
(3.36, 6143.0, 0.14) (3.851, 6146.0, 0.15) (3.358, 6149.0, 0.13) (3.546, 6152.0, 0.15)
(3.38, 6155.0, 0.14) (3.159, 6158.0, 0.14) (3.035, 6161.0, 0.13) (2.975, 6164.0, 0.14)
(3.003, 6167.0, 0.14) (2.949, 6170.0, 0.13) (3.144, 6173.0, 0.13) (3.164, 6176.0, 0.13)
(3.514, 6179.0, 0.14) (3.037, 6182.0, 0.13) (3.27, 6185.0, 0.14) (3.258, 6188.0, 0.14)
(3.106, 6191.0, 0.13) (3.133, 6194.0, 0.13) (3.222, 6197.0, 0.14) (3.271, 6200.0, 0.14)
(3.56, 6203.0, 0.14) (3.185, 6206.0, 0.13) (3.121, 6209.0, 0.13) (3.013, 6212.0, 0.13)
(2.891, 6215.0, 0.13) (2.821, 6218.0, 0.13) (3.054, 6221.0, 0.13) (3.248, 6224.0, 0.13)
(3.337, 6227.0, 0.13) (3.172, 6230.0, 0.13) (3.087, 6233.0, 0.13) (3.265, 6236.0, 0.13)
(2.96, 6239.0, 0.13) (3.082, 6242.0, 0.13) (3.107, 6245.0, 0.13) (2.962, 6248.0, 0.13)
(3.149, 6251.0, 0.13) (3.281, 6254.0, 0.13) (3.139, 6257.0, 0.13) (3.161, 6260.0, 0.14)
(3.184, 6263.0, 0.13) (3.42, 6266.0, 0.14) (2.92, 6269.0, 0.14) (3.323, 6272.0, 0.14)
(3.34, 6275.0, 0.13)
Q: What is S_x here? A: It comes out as 0.065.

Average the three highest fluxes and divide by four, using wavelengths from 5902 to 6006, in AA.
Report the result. 0.887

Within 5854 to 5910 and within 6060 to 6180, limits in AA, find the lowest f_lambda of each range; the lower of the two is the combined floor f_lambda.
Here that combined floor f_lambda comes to 2.46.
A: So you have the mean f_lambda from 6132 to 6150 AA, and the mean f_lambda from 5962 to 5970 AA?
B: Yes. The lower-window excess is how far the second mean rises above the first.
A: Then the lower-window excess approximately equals 0.00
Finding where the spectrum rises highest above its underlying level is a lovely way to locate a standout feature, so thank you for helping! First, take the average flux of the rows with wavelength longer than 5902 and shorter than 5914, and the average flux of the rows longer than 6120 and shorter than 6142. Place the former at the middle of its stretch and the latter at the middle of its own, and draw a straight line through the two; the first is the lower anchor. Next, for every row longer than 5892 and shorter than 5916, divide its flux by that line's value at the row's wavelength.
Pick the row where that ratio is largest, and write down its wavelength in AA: 5909.0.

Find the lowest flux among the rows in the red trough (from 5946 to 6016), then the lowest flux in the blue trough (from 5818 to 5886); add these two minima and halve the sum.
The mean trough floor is 2.85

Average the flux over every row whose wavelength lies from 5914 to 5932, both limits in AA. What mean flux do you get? 3.27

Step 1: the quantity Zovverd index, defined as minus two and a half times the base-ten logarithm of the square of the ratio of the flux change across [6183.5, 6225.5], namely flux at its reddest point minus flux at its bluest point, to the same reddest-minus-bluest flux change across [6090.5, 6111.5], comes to 3.7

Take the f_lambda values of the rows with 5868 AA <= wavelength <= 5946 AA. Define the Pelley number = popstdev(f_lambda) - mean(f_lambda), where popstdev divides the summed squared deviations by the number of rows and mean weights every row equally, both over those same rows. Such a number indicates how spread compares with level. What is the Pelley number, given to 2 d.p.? -2.81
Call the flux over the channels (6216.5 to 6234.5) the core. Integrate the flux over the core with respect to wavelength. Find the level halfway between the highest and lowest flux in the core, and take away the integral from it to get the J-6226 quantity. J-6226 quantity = -53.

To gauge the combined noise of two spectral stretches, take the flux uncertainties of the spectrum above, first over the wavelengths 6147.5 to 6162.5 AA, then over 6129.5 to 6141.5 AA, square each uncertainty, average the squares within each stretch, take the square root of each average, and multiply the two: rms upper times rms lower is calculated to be 0.0193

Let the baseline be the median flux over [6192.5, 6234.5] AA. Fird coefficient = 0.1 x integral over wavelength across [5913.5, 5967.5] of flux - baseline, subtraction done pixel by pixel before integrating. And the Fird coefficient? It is 1.0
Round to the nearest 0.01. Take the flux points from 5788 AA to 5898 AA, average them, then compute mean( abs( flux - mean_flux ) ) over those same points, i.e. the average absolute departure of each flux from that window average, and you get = 0.24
